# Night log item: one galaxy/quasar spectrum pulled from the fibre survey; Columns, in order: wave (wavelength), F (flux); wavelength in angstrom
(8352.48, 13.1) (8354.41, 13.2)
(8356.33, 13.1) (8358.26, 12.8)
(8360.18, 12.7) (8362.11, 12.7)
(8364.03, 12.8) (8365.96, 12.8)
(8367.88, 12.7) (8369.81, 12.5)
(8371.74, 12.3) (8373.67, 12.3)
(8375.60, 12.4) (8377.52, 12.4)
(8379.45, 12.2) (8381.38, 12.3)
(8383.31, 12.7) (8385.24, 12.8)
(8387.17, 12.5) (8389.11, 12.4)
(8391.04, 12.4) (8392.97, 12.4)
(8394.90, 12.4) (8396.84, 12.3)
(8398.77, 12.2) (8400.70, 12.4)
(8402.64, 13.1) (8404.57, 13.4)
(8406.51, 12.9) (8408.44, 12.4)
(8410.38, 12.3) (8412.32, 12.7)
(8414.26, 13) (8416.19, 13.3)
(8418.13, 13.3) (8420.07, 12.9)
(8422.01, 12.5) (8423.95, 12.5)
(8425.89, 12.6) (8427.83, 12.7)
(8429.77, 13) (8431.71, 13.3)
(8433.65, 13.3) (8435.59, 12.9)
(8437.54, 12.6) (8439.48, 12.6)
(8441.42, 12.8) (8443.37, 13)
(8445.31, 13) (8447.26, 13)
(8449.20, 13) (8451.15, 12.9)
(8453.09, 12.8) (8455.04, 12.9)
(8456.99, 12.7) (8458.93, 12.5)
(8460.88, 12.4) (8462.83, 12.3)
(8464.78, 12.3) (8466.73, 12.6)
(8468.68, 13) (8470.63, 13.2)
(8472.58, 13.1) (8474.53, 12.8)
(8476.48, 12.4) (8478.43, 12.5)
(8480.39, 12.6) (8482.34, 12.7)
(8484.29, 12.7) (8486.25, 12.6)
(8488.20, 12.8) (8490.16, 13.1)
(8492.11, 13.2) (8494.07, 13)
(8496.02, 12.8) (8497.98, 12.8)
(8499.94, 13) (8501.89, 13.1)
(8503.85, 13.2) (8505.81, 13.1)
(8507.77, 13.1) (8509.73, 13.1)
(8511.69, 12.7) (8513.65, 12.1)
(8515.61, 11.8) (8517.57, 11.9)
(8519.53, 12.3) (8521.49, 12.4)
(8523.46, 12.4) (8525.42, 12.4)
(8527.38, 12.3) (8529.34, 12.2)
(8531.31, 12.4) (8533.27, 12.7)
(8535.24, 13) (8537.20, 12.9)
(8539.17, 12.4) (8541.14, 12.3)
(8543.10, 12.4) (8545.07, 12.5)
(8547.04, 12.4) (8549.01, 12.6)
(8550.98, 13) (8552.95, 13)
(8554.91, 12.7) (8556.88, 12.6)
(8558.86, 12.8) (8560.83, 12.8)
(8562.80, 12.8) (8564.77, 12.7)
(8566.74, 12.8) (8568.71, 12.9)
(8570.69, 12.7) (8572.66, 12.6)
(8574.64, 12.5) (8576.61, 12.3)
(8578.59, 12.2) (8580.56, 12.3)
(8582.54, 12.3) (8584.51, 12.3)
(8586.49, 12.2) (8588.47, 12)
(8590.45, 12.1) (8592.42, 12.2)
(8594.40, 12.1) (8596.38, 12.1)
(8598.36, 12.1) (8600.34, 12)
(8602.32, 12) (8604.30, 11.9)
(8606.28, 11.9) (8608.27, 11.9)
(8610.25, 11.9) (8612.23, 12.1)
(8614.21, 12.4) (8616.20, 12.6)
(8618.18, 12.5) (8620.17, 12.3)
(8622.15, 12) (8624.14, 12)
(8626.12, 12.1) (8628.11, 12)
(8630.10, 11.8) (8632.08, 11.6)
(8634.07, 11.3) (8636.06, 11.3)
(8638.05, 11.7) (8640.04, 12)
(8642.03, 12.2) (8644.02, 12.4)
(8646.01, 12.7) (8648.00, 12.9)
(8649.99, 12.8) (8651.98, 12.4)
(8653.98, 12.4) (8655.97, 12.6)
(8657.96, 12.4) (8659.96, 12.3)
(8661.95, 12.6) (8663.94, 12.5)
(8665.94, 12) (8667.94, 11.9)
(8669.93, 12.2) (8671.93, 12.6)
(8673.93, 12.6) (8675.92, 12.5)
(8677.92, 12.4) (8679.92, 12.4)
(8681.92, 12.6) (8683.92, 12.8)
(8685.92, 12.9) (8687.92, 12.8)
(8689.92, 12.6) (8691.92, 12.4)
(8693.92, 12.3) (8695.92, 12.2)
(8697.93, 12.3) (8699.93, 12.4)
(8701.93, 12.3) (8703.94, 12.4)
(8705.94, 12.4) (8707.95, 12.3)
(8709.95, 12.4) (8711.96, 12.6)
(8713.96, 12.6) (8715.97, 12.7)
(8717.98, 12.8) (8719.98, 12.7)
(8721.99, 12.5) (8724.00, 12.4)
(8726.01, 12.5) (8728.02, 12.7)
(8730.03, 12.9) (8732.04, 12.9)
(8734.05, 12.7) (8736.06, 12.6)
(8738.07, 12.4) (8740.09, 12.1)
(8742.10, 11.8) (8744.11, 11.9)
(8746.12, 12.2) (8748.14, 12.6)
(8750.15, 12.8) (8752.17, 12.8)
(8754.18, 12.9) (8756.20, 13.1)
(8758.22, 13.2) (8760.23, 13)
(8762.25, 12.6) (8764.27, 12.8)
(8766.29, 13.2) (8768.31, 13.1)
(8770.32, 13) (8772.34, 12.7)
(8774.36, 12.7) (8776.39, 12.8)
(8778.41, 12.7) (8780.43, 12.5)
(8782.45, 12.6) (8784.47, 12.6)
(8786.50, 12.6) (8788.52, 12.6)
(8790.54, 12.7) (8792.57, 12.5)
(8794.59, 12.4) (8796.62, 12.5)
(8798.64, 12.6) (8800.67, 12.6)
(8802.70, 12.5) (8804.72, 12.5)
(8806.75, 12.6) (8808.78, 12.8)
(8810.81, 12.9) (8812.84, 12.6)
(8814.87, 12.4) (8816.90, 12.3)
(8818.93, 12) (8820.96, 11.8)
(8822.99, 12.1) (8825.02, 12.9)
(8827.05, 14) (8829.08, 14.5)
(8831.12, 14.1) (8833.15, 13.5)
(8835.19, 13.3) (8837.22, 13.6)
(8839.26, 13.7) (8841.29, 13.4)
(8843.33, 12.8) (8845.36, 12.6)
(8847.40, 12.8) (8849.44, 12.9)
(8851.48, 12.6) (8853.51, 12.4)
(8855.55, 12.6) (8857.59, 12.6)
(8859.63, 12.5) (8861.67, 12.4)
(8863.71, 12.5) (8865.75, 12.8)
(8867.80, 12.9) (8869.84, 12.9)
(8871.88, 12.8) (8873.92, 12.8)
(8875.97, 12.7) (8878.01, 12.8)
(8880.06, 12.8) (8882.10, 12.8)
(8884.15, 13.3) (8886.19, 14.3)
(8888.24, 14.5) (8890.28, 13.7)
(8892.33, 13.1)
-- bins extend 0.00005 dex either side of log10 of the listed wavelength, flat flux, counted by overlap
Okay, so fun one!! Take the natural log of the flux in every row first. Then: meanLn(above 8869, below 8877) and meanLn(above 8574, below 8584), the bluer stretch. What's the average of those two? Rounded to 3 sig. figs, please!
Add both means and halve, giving 2.53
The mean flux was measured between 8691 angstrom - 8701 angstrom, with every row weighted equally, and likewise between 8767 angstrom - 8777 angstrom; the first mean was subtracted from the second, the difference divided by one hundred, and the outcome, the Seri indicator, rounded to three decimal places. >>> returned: 0.005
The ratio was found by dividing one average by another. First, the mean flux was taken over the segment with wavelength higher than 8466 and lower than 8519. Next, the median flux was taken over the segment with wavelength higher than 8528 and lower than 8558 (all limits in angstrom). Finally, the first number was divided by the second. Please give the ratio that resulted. 1.01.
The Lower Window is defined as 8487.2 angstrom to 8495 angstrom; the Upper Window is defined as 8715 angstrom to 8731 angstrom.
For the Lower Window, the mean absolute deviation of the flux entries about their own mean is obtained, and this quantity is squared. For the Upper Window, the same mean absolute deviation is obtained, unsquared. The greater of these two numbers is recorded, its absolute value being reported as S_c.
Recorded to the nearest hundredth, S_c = 0.14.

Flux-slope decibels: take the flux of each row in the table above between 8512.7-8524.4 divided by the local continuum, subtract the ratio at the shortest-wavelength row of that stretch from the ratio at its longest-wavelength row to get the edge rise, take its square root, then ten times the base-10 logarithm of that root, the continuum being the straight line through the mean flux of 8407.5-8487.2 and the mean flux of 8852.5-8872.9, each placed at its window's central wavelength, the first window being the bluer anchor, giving -8.1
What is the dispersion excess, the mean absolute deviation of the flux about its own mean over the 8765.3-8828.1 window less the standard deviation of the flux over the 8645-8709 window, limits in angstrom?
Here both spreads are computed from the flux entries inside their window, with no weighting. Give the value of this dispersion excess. 0.01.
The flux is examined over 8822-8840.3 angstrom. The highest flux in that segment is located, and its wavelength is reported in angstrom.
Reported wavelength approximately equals 8829.08 angstrom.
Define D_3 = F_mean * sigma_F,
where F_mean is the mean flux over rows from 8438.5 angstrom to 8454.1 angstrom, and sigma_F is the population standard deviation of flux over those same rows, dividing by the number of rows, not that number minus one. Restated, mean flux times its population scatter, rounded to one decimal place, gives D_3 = 1.8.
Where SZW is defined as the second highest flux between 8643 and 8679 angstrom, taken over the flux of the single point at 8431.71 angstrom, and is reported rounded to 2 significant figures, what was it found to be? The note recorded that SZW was 0.96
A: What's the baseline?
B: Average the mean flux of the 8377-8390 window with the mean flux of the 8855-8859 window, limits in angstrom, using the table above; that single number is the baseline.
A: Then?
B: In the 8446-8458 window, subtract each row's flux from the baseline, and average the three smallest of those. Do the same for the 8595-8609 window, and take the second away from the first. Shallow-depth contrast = -0.90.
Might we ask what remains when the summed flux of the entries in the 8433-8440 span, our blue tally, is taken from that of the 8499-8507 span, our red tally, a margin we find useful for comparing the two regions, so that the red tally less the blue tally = 1.0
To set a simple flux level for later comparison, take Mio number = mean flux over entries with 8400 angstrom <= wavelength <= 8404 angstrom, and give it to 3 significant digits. 12.8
